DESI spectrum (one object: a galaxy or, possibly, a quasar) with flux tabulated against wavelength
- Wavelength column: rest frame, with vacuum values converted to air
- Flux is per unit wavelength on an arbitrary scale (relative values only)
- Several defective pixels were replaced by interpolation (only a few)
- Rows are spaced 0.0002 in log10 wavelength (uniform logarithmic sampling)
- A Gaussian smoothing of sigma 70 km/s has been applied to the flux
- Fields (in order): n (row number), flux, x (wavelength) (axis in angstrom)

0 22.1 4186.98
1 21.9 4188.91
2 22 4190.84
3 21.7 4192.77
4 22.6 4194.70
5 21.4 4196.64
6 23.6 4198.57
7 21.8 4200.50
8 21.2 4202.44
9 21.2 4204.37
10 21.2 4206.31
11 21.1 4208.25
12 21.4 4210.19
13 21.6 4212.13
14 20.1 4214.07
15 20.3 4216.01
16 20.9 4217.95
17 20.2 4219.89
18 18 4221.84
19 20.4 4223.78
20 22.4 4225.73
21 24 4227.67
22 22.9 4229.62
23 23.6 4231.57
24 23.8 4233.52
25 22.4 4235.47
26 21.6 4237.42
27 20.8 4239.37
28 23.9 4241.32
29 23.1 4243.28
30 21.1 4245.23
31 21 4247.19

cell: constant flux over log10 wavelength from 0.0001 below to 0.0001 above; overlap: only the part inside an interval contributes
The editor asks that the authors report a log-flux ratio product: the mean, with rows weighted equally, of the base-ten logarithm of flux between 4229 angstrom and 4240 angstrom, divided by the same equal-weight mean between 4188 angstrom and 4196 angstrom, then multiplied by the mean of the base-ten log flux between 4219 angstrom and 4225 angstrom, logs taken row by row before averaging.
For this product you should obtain 1.30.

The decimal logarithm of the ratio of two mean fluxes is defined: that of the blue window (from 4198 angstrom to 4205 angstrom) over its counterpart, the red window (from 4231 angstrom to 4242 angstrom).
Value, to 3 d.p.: -0.014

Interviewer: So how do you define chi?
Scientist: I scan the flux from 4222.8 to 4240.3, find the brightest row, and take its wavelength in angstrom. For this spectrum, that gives 4227.67 angstrom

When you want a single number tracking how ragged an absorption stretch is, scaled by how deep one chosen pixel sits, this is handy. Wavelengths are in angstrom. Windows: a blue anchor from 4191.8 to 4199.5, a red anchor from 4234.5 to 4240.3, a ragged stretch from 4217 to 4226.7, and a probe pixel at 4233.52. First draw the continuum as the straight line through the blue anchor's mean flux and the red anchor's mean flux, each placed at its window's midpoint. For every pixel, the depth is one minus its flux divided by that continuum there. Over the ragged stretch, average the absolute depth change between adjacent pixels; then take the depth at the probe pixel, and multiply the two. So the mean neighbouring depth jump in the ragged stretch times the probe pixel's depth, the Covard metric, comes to -0.0082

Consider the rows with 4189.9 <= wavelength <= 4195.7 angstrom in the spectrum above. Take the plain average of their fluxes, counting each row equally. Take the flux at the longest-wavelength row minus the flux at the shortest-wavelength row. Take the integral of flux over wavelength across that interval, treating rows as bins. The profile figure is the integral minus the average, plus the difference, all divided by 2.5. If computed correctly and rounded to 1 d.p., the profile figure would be 42.6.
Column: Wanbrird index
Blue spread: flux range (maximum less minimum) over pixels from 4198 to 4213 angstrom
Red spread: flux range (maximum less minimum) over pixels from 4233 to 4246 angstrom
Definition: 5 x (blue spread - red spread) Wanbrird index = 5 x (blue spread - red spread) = -3.0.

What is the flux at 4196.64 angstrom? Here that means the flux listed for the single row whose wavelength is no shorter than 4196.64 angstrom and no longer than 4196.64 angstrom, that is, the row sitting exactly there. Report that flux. 21.4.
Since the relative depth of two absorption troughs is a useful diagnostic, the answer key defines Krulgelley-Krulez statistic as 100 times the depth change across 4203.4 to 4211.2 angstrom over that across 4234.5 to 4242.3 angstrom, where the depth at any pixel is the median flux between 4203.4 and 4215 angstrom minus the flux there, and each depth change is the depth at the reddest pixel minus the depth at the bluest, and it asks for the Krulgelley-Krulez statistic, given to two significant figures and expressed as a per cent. 13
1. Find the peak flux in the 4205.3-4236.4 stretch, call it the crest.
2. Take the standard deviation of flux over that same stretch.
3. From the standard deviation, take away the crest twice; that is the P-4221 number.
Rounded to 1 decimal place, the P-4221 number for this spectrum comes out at -46.4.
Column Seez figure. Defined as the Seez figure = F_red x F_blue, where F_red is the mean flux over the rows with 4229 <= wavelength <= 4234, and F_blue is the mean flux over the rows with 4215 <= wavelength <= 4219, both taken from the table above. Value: 483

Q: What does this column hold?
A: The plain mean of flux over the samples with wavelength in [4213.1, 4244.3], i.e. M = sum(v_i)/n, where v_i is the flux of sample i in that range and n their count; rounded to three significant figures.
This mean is 21.8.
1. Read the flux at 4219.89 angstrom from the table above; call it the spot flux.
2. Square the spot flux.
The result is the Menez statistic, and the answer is 408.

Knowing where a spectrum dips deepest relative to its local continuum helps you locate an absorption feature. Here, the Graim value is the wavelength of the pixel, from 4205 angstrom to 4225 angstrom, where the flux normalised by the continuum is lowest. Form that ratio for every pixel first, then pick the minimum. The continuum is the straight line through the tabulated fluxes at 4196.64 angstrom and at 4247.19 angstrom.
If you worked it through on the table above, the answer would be 4221.84 angstrom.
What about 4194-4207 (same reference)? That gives 4202.44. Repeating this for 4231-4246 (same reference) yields 4239.37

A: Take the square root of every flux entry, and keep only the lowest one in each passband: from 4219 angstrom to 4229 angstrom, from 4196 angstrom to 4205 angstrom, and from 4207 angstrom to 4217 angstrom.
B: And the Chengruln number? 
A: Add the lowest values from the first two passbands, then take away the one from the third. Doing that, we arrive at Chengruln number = 4.36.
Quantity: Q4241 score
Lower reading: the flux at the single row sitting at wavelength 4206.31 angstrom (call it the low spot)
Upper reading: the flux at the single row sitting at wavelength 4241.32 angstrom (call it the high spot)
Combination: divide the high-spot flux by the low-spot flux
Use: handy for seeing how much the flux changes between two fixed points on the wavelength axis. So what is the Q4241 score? 1.127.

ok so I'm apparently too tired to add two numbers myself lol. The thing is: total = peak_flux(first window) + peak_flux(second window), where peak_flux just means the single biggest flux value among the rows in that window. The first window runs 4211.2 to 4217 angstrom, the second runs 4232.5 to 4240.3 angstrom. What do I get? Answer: 45.4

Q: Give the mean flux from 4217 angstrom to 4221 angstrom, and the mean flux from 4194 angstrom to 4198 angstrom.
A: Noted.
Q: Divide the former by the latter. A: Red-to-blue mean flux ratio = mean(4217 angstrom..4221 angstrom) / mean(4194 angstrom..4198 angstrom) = 0.93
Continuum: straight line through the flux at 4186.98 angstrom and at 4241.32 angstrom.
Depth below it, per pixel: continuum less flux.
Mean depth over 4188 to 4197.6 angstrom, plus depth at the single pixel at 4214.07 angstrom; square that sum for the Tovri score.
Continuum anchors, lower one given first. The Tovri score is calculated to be 11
